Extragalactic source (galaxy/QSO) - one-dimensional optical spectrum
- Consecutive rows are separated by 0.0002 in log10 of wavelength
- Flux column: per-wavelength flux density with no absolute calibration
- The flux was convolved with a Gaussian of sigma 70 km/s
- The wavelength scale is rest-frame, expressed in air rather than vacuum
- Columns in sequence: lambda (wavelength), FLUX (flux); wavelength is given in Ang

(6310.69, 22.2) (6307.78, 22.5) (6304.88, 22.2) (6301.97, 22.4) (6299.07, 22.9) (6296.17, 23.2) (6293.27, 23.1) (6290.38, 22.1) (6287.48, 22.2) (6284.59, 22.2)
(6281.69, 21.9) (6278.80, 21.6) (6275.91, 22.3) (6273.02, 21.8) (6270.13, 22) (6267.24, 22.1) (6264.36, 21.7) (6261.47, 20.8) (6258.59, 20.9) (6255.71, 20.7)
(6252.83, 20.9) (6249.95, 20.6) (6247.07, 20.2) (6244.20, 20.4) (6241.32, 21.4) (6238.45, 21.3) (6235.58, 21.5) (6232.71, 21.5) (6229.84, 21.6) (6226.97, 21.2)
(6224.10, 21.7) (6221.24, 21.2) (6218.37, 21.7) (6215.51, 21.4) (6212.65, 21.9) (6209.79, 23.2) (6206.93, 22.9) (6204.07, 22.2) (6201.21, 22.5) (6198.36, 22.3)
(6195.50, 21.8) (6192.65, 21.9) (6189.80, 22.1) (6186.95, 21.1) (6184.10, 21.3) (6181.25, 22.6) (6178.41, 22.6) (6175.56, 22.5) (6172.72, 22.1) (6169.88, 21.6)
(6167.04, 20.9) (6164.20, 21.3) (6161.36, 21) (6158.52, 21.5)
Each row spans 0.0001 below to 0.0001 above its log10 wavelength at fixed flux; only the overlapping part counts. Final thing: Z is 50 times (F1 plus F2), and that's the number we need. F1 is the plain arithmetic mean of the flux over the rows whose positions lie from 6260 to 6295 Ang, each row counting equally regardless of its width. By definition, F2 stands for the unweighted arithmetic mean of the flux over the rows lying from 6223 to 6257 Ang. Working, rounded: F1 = 22.0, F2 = 21.1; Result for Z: 2153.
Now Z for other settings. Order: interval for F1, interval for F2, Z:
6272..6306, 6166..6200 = 2211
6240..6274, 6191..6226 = 2159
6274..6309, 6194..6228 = 2219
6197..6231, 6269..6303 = 2215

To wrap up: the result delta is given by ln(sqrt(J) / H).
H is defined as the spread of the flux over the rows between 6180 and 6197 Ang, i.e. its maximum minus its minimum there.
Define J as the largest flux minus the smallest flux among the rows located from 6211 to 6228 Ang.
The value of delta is -0.6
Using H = 1.5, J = 0.7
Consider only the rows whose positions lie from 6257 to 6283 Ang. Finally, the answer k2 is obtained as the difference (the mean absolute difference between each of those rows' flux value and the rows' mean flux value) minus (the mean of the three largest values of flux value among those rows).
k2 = -21.7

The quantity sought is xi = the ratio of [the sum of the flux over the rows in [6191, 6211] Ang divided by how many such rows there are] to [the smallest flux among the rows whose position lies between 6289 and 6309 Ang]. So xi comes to 1.01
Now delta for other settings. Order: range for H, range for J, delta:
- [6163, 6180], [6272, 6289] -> -0.7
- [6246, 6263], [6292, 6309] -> 0.4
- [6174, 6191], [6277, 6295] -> -0.2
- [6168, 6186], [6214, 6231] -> -0.6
